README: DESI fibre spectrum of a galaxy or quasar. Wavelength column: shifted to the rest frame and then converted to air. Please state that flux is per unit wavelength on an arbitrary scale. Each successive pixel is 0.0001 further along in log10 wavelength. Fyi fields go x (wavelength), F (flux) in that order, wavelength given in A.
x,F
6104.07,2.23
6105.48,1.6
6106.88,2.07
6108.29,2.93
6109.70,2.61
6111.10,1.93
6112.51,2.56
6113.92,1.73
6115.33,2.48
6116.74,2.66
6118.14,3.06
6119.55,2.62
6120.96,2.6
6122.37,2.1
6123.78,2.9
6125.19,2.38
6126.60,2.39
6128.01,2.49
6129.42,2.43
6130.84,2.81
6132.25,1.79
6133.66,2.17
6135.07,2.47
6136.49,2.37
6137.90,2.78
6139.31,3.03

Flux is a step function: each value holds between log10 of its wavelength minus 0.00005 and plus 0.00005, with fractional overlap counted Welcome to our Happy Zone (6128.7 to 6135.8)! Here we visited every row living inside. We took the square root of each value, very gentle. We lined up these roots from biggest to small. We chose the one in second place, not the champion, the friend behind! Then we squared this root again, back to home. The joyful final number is 2.47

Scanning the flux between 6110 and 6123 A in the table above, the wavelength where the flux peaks 6118.14 A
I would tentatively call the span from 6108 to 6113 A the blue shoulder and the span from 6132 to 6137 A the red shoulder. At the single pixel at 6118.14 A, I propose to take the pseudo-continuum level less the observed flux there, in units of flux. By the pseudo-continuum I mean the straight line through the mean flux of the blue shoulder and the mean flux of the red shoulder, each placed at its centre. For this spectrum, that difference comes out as -0.7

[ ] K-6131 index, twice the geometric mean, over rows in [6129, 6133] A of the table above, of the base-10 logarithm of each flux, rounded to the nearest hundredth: 0.70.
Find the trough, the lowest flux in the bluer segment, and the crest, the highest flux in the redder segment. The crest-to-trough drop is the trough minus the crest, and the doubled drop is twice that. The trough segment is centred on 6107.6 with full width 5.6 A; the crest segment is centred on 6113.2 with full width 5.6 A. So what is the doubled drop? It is -1.9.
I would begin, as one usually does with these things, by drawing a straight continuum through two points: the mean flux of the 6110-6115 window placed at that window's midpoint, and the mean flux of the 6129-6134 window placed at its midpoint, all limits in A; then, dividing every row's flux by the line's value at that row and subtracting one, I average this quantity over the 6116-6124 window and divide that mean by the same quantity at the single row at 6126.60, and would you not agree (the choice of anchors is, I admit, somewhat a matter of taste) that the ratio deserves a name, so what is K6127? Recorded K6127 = 3.4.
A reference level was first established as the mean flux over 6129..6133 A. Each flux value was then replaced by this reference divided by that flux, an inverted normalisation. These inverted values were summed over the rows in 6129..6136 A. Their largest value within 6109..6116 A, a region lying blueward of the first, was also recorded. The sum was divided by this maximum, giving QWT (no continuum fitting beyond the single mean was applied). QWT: 3.8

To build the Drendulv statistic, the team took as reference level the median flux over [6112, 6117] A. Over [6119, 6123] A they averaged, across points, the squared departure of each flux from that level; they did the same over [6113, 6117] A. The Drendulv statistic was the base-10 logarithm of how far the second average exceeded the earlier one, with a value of -0.8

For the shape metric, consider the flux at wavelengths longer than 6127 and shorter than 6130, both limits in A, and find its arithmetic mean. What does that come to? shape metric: 2.46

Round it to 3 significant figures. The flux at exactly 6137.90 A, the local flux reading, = 2.78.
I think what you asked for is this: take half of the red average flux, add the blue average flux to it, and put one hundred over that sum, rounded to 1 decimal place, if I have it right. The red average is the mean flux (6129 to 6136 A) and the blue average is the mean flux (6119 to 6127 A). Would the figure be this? 27.3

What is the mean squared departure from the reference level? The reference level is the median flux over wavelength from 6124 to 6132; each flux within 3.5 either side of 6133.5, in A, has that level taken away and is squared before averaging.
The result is 0.13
